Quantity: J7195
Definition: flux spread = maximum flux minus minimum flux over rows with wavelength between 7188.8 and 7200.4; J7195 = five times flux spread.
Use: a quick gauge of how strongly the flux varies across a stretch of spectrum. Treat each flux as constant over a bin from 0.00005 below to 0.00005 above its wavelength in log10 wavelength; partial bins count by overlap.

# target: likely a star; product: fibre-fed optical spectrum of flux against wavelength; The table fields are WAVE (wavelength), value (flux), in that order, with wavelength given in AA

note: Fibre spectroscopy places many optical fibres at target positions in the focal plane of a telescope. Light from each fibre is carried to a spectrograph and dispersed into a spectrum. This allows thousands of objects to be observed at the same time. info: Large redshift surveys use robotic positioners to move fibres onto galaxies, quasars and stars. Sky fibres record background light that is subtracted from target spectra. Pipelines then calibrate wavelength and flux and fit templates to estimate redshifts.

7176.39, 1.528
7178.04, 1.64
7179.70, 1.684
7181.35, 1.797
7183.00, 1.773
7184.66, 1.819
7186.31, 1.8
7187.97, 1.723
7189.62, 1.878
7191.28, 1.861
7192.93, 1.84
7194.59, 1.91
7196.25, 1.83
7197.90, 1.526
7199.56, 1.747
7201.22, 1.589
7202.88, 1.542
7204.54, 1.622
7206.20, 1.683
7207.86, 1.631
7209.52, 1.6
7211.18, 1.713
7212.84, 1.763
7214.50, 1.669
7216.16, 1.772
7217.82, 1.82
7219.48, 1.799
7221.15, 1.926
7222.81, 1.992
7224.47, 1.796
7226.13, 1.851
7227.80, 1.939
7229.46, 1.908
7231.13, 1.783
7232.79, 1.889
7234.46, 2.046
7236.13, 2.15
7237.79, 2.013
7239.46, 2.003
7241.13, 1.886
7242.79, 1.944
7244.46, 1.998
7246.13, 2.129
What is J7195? 1.92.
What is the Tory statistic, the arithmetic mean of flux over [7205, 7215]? 1.7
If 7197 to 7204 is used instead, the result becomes 1.6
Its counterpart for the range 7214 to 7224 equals 1.8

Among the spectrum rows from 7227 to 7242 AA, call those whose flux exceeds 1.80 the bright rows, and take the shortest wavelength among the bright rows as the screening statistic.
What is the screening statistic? 7227.80 AA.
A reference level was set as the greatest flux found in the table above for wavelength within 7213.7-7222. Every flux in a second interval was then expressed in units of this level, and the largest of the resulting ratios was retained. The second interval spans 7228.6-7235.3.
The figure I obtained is 1.06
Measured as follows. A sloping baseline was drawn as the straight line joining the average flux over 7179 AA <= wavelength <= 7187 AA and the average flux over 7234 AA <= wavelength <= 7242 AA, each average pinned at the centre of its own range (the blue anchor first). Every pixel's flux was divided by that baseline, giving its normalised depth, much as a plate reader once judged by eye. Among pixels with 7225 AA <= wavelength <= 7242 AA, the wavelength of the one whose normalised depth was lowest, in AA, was 7231.13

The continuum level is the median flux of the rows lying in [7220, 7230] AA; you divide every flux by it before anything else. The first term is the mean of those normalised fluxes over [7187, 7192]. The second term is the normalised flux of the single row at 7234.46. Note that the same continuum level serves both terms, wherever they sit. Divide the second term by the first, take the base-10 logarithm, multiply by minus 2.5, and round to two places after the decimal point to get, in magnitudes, -0.13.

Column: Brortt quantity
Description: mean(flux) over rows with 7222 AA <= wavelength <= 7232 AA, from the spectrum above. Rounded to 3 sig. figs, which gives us 1.88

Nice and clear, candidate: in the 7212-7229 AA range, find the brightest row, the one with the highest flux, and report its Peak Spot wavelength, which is 7222.81 AA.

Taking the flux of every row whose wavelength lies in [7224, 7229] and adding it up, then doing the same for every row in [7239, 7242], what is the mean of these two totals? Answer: 4.7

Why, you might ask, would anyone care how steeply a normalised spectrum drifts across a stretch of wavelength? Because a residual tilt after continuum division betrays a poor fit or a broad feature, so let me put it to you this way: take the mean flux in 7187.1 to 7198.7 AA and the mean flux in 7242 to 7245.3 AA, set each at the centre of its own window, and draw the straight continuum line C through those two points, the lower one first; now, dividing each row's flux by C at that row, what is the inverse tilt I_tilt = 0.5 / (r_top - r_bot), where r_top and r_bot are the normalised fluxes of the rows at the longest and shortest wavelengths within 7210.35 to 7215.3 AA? -17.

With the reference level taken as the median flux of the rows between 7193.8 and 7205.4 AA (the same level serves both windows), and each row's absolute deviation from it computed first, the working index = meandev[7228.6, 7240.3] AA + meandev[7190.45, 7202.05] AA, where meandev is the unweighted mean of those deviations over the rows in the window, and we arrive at 0.52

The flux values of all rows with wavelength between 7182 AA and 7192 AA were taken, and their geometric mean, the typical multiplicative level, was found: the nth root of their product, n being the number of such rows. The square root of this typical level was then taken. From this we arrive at 1.34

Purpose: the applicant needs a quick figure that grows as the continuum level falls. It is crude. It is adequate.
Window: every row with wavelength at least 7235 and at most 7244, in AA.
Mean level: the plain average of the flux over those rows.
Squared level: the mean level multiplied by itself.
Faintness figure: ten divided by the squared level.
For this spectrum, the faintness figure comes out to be 2.50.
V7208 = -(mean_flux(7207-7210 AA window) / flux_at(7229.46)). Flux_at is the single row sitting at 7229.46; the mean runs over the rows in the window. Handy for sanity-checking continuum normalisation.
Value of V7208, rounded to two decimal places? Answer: -0.85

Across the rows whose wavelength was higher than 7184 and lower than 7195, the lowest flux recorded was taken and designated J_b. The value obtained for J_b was 1.723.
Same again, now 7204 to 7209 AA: 1.622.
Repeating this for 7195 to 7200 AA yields 1.526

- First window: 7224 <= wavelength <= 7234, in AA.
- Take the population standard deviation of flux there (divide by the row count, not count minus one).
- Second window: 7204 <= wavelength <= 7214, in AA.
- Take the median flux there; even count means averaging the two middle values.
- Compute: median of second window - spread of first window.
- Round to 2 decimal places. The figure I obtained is 1.60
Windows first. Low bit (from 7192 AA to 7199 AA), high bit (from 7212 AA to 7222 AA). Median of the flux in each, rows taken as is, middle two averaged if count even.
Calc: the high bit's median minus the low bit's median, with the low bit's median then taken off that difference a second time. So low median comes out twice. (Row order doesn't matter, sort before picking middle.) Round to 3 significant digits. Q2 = -1.88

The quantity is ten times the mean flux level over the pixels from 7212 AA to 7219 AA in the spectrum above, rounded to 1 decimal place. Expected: 17.6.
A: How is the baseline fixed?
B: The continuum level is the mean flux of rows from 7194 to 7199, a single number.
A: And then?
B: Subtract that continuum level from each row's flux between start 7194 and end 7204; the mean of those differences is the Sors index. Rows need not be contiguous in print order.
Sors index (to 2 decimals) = -0.06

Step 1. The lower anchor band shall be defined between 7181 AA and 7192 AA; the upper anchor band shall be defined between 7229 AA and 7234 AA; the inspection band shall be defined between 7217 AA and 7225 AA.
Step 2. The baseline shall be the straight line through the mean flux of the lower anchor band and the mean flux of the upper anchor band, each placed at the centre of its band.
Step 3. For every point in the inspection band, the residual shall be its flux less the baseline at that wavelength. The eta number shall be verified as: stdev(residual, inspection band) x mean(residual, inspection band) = 0.001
